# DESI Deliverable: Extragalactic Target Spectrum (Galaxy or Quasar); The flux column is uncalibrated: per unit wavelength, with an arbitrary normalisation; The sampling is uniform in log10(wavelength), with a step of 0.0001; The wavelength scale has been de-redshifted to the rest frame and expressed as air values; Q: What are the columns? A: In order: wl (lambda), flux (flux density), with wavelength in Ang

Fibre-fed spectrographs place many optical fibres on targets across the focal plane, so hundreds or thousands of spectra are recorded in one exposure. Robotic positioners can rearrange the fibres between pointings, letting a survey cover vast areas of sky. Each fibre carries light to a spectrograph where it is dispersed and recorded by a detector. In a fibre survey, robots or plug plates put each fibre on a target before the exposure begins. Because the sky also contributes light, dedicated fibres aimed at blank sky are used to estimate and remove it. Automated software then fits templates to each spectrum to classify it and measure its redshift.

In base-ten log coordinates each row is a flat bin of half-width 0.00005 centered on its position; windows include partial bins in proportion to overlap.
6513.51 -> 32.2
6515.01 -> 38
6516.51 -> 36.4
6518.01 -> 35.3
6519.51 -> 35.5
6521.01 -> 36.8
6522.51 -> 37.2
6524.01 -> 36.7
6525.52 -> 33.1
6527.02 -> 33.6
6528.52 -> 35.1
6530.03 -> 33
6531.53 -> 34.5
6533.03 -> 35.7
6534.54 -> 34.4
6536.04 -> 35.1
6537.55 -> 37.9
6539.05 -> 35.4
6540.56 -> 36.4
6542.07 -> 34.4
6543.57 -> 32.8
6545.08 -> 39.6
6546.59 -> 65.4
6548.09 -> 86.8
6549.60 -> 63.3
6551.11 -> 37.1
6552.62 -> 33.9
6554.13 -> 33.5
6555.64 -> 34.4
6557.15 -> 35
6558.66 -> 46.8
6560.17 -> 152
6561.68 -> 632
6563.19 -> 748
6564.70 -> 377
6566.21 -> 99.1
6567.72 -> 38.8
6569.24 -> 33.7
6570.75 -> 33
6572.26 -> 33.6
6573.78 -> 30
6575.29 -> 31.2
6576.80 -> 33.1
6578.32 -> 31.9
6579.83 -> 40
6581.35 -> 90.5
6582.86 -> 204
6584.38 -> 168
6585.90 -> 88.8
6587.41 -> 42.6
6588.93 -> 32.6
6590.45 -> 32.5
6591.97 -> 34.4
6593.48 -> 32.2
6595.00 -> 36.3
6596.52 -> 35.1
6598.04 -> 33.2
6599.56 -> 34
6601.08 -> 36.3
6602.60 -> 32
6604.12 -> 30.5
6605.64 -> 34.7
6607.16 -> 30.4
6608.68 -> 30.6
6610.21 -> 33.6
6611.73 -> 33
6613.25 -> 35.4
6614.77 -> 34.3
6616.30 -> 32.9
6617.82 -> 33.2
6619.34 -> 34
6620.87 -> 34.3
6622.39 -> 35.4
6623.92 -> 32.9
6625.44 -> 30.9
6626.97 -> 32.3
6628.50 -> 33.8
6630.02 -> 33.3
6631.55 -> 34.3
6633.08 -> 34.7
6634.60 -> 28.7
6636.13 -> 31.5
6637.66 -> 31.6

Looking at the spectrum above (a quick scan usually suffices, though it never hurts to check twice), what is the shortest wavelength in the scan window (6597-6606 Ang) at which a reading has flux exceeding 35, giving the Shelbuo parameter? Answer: 6601.08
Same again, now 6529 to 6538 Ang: 6533.03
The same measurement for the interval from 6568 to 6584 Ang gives 6579.83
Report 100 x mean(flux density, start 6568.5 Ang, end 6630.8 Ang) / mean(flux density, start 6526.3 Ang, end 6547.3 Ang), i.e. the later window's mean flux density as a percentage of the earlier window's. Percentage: 117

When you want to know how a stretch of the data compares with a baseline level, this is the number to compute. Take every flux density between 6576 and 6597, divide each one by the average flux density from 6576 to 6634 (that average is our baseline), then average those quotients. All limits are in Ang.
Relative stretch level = 1.4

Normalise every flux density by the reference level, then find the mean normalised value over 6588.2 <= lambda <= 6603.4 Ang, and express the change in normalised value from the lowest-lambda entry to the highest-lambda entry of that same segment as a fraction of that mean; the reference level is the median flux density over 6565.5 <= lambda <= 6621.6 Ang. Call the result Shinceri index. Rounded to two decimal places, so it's -0.02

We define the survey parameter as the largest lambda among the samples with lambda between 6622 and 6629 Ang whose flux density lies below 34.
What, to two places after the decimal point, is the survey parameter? 6628.50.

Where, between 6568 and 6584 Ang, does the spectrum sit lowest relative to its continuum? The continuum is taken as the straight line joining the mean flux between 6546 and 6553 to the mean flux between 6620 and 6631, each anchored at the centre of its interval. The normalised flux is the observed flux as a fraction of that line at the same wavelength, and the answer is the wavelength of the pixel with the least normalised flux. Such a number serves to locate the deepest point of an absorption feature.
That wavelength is 6573.78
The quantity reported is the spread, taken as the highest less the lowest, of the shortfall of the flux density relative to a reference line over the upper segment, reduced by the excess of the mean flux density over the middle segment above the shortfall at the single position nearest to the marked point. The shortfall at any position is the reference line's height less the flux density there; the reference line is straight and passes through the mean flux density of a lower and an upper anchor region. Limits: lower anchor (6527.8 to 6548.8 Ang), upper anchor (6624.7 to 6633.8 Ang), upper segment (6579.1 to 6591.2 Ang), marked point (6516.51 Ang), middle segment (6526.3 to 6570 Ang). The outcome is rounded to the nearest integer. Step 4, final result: 75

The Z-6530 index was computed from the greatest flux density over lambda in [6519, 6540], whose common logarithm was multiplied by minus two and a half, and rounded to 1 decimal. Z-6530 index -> -3.9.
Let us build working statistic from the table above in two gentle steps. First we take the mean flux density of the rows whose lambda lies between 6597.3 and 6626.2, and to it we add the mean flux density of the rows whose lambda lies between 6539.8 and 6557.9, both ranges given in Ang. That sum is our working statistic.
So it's 78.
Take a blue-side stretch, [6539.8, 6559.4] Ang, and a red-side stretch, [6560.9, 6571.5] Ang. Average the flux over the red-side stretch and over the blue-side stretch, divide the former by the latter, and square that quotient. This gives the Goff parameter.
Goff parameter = 39.5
